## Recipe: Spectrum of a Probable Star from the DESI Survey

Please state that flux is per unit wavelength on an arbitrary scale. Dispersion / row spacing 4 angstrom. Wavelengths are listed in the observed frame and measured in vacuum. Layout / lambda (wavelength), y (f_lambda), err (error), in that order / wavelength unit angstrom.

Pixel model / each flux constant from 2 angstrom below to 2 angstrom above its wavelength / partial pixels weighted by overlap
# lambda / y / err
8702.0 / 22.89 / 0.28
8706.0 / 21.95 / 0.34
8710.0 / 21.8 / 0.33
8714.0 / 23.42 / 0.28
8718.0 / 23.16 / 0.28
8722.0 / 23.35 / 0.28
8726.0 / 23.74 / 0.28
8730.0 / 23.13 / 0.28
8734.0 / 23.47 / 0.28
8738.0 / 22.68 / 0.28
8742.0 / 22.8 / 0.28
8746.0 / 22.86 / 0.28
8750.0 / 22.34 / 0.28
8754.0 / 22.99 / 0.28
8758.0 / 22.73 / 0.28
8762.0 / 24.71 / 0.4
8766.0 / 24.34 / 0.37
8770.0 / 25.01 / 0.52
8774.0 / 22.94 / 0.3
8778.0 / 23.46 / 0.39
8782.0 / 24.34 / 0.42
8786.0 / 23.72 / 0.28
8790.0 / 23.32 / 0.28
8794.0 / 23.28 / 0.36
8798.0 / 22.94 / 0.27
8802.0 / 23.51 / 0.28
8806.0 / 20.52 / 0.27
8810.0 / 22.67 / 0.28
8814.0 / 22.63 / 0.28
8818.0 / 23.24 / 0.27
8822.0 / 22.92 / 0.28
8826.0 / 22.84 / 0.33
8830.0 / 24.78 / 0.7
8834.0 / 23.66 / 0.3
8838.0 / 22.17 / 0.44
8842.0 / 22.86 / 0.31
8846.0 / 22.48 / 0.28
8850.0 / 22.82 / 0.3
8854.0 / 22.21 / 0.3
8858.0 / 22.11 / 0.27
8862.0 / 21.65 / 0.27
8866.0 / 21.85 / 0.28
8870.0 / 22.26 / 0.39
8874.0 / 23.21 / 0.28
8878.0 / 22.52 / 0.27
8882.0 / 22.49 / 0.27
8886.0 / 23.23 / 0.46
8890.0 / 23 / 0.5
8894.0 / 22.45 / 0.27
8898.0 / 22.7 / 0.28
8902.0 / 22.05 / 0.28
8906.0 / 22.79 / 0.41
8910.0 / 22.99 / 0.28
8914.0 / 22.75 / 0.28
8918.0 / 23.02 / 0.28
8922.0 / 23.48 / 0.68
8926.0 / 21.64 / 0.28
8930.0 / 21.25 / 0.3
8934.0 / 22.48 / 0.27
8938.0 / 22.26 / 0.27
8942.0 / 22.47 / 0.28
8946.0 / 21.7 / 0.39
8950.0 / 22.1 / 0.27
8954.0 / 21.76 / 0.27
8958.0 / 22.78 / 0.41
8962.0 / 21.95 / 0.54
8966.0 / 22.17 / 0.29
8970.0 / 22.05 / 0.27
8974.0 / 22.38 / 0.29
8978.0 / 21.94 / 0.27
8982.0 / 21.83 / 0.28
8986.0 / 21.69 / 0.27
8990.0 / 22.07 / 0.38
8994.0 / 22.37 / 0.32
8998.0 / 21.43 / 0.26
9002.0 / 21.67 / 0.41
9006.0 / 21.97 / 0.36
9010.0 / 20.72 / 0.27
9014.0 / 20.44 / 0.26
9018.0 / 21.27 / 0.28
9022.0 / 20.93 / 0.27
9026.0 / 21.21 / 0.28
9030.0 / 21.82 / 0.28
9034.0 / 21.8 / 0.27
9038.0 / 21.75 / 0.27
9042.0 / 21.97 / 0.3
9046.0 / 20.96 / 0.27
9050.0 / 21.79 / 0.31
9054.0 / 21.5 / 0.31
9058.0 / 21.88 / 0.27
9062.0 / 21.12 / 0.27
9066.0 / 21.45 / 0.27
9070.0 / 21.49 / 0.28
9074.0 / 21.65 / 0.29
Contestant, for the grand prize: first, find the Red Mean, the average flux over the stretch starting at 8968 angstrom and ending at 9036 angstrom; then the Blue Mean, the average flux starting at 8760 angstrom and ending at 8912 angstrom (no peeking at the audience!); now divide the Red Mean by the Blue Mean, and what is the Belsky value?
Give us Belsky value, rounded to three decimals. 0.942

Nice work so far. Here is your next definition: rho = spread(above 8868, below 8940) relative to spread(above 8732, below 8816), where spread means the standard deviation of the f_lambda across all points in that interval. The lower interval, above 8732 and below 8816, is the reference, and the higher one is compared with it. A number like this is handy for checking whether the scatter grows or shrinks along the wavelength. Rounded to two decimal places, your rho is 0.59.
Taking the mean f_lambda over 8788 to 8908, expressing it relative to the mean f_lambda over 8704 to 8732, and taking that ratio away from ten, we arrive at 9.01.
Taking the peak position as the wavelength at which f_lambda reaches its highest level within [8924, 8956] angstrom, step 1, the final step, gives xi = 8934.0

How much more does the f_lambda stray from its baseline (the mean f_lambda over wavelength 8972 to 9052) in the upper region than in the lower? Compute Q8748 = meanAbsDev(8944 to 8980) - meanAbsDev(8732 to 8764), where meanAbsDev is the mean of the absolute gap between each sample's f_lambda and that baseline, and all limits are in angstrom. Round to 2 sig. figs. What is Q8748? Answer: -0.98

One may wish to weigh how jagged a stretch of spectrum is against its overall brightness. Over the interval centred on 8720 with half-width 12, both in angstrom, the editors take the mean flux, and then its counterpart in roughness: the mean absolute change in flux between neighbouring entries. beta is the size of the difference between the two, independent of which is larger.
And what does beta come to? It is 22.5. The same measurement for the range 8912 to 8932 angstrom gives 21.7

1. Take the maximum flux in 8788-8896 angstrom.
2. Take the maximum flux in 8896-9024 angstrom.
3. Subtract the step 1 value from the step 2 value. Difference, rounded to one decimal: -1.3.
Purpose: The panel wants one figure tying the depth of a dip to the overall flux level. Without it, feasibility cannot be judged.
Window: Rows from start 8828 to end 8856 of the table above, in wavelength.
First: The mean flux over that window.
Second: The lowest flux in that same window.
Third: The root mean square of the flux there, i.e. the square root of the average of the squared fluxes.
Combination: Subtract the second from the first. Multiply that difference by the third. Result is 19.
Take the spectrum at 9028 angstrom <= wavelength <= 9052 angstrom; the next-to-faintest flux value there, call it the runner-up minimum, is 21.75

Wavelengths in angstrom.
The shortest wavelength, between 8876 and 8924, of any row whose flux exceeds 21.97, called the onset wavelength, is 8878.0 angstrom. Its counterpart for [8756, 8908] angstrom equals 8758.0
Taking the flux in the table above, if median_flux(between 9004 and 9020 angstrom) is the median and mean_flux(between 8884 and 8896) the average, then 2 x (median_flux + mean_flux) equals 88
